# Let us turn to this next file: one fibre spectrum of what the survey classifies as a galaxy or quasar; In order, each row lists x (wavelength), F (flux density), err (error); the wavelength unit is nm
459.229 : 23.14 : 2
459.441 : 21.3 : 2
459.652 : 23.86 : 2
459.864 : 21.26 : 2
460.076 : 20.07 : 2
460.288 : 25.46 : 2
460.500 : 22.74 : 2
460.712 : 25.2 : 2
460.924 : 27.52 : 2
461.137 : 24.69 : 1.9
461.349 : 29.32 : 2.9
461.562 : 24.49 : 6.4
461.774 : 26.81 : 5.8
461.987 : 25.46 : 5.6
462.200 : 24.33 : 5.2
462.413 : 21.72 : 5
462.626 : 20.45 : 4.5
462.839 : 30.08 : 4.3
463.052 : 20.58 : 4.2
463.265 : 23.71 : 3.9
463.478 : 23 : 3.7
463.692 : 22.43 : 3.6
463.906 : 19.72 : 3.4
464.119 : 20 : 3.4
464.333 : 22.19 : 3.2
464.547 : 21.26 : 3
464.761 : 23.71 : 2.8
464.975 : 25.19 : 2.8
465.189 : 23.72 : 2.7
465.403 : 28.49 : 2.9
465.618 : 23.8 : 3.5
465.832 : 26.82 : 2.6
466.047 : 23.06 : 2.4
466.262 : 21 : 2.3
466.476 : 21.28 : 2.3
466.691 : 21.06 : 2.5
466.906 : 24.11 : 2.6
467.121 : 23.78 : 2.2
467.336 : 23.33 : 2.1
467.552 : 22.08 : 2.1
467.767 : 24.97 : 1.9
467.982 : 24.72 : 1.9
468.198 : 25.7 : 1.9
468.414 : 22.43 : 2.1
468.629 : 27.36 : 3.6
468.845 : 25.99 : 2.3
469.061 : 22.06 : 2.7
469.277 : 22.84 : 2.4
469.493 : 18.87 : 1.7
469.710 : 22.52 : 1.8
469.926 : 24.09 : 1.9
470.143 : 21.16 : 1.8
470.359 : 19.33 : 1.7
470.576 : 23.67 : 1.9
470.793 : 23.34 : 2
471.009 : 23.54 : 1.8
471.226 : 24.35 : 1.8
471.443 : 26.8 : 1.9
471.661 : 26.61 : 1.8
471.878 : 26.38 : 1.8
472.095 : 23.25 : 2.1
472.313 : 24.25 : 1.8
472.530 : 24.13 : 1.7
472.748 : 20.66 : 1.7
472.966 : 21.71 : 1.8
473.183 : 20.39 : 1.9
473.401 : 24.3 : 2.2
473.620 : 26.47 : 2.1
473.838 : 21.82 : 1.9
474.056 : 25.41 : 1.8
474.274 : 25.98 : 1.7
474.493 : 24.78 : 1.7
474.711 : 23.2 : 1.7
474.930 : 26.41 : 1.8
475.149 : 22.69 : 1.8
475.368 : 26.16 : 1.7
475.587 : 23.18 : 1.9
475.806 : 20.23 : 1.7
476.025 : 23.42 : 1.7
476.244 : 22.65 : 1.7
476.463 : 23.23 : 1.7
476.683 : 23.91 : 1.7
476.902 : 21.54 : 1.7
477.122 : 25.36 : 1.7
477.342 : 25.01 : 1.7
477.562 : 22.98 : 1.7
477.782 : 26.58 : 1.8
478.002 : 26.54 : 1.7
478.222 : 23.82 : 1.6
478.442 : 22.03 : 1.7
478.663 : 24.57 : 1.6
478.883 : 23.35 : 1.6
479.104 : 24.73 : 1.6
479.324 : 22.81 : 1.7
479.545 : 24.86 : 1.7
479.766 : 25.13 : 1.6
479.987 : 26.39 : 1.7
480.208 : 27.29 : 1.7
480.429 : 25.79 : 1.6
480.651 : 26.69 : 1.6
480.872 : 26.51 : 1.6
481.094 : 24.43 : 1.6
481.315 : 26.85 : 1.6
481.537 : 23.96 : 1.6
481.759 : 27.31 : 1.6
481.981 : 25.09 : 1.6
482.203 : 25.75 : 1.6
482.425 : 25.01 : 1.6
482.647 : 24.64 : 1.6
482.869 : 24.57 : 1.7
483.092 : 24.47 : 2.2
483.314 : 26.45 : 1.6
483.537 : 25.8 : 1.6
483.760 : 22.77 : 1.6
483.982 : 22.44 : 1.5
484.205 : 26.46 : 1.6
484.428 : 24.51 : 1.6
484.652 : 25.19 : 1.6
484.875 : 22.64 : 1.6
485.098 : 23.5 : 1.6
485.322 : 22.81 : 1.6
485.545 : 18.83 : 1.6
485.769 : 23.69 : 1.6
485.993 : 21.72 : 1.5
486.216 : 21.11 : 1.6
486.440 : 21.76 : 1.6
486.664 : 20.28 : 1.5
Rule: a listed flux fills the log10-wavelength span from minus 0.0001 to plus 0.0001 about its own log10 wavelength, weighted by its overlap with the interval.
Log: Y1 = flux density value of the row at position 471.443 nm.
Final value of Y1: 26.8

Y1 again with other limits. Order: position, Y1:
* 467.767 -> 24.97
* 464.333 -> 22.19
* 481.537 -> 23.96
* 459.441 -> 21.3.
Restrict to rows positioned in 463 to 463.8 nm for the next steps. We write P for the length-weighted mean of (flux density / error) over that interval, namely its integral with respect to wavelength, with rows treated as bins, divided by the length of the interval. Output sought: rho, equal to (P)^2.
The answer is 35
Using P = 6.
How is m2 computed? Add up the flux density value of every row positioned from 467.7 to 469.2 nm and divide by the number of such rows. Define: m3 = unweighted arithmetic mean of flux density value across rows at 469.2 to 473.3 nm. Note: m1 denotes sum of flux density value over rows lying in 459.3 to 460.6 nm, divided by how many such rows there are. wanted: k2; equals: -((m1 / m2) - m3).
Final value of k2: 22.1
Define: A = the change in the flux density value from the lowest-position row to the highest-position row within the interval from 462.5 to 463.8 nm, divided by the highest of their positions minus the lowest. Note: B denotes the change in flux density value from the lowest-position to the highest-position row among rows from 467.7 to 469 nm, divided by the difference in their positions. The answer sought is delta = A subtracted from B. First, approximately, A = 2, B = 1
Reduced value -0.9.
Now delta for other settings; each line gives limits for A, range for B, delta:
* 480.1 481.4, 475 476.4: 0.4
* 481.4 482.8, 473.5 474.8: -3.6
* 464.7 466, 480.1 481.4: -3.3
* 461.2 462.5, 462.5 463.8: 9.0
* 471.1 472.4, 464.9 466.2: -1.9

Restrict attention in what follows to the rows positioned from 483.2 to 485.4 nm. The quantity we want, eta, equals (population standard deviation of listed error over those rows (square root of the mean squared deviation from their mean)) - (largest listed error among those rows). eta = -1.6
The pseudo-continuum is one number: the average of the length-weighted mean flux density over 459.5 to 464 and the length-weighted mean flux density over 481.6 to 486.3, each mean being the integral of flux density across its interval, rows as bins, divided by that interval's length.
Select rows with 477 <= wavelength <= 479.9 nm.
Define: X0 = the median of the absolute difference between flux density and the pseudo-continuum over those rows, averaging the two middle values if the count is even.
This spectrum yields 1.02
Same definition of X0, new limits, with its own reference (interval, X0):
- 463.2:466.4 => 1.56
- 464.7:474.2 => 1.52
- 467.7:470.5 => 1.71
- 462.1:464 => 2.27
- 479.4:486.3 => 1.35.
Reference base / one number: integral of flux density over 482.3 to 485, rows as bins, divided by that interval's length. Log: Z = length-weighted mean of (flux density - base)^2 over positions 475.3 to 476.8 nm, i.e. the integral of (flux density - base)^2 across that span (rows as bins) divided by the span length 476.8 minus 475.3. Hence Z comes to 4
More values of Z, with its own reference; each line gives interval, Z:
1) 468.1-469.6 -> 8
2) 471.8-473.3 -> 7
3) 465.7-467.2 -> 6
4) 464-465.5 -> 8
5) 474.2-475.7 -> 2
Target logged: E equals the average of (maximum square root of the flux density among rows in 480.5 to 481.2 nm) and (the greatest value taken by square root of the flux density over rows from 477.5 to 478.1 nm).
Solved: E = 5.16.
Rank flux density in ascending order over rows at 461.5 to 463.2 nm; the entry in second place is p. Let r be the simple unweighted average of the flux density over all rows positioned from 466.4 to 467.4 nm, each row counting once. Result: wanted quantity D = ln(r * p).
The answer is 6.15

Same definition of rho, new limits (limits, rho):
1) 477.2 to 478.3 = 216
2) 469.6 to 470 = 158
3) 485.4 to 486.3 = 185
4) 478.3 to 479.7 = 209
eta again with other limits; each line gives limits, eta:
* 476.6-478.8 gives -1.7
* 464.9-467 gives -3.2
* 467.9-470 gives -3.1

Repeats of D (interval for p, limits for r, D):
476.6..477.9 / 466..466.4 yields 6.23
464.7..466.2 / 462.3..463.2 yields 6.31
